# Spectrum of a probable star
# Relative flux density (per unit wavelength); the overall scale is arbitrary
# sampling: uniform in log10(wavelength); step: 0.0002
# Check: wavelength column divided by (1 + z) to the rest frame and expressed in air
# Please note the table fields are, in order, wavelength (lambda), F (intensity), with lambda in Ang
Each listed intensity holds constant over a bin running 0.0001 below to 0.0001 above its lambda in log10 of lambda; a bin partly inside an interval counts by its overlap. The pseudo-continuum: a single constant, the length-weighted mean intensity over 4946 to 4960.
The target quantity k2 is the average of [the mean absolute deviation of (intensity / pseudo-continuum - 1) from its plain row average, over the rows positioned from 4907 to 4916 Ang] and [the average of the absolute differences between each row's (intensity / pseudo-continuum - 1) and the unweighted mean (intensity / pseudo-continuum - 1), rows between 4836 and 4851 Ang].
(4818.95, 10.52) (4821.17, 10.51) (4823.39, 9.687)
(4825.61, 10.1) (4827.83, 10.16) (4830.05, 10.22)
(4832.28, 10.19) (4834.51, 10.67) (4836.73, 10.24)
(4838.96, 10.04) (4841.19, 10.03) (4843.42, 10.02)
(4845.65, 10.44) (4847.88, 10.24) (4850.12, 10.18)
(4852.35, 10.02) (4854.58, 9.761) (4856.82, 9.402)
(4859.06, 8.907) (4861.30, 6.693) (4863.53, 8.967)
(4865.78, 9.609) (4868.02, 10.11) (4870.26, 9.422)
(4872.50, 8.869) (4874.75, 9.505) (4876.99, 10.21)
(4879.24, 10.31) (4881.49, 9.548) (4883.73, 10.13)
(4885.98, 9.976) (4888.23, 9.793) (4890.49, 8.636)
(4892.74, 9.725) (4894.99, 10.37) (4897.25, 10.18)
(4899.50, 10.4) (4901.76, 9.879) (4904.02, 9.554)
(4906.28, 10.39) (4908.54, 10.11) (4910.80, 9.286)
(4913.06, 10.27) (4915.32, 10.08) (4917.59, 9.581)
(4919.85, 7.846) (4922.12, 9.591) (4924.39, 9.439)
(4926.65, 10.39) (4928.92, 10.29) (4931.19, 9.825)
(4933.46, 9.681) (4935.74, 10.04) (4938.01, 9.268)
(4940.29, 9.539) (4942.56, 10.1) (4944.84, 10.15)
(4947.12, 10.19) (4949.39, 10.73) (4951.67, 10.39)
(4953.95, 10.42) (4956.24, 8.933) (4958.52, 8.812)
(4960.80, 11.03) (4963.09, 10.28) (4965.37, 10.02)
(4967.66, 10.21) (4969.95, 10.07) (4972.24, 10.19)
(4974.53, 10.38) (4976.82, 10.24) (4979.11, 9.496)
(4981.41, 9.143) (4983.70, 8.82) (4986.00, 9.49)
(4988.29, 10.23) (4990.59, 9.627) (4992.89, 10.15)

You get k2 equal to 0.022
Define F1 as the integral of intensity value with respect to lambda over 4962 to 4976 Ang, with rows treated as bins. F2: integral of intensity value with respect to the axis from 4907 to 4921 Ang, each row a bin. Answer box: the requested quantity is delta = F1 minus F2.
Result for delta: 9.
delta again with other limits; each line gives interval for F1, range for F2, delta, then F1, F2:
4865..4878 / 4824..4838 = -18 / 125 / 143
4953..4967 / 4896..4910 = -2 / 139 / 141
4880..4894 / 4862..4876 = 4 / 135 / 131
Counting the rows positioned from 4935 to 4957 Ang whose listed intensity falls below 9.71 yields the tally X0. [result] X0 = 3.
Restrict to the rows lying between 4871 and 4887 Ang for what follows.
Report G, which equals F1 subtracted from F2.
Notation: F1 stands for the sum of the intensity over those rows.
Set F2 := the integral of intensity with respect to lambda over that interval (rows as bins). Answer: 88.0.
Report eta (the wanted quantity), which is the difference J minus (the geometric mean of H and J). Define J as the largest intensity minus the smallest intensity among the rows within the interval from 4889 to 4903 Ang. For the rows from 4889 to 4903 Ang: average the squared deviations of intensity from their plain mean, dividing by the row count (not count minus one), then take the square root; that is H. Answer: 0.73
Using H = 0.60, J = 1.8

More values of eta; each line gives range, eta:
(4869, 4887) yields 0.63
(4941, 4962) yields 0.97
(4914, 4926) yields 0.93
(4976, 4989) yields 0.56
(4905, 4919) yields 0.45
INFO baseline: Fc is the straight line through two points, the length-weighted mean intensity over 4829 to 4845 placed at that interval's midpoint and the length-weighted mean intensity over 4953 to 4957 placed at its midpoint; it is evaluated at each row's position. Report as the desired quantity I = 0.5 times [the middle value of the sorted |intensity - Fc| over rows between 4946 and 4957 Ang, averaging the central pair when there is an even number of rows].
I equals 0.36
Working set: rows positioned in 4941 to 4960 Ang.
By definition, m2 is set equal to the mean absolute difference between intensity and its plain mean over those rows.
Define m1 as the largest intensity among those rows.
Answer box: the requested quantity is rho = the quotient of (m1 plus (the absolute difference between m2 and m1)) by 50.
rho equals 0.418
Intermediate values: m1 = 10.73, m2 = 0.55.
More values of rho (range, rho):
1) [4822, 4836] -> 0.423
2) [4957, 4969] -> 0.431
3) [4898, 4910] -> 0.410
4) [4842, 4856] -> 0.414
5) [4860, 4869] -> 0.383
